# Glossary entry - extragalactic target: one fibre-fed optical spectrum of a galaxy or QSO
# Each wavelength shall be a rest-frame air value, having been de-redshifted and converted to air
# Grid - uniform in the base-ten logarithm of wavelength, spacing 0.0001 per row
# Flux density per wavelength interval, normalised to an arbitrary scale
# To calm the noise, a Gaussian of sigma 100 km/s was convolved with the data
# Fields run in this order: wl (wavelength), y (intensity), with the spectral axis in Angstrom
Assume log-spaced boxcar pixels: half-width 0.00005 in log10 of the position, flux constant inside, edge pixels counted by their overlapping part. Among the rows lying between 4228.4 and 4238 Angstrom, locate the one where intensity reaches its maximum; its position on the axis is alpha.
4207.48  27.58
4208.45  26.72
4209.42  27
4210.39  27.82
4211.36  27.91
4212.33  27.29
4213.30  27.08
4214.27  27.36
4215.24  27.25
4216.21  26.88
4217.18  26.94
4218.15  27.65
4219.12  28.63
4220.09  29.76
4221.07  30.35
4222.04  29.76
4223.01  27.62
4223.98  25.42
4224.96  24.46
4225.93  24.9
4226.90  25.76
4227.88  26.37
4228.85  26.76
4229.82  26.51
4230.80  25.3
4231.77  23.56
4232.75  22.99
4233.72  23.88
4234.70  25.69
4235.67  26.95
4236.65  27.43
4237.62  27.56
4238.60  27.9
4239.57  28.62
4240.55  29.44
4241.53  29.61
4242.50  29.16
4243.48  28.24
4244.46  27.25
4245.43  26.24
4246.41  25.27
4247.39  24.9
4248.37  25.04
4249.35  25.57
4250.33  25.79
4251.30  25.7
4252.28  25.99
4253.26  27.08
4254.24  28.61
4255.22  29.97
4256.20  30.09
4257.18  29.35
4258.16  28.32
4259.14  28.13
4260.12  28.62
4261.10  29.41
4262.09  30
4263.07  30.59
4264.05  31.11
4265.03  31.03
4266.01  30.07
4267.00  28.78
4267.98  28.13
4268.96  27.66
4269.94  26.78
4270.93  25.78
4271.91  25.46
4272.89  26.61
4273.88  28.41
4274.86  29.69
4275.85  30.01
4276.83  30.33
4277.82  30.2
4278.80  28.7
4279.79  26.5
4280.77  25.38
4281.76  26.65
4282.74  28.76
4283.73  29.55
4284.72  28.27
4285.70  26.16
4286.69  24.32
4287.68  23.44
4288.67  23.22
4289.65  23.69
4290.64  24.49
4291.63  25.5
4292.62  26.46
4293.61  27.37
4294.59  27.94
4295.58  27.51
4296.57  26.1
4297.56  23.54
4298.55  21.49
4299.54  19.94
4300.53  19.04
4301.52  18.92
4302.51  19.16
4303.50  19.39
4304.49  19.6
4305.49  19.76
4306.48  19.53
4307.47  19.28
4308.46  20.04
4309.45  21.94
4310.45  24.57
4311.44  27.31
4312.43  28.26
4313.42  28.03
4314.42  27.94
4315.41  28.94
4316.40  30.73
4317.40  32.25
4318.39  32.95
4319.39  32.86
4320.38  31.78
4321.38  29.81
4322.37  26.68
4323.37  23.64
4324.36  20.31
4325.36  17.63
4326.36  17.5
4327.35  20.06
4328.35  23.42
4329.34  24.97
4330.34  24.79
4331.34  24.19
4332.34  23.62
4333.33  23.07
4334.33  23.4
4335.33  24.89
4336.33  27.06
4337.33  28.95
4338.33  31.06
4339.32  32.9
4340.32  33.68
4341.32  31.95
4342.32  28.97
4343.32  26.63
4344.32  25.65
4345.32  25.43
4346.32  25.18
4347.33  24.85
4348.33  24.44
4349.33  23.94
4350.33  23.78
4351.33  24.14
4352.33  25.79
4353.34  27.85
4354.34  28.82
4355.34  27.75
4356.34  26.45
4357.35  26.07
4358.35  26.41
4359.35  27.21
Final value 4237.62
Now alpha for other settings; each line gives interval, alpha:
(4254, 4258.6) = 4256.20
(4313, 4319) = 4318.39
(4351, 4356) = 4354.34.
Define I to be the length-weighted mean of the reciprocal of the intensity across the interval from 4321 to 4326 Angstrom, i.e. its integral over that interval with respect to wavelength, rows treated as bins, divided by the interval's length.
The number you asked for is 0.0445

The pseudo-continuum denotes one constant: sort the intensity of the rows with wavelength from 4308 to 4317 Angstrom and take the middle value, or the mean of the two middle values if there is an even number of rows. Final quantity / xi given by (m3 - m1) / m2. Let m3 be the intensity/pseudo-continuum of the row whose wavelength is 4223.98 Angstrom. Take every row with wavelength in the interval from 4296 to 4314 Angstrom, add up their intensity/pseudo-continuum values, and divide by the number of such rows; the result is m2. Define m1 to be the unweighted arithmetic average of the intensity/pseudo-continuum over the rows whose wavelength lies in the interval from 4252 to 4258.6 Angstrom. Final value -0.139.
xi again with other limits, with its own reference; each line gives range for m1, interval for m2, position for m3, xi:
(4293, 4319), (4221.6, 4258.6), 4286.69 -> 0.001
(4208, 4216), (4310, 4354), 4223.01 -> 0.012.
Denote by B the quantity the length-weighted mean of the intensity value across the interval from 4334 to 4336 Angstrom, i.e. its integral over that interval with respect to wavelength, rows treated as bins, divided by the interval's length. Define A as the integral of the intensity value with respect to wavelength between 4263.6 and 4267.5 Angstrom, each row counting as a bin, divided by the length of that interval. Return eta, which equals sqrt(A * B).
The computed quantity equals 27.2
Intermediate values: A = 30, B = 24.4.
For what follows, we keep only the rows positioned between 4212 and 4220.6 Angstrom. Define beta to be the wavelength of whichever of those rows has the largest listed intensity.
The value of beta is 4220.09 Angstrom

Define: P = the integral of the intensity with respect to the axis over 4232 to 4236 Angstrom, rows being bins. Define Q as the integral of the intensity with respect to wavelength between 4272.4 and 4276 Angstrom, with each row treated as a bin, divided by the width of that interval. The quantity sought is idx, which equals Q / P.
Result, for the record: 0.288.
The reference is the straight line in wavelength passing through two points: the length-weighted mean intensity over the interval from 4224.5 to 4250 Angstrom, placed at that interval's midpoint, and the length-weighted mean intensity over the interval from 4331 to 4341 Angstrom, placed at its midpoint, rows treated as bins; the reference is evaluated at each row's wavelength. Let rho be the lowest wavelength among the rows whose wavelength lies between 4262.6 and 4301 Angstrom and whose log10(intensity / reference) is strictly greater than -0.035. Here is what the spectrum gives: 4263.07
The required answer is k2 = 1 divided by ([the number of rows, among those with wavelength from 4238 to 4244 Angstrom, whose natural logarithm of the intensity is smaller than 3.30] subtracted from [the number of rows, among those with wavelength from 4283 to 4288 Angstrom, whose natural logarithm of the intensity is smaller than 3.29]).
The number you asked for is 0.3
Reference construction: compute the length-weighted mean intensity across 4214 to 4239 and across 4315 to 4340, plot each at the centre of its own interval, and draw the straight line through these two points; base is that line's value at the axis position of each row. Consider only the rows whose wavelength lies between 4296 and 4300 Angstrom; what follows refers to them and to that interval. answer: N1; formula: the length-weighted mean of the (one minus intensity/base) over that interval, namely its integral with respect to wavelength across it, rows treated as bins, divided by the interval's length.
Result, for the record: 0.13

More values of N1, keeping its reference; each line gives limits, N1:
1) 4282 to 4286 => -0.06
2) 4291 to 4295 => -0.01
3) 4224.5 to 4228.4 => 0.05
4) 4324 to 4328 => 0.28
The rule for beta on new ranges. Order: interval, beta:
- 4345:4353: 4352.33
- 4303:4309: 4308.46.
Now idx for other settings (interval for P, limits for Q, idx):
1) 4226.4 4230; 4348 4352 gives 0.255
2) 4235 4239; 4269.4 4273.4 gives 0.239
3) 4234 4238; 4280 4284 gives 0.256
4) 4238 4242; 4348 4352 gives 0.210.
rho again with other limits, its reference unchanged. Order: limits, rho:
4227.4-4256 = 4227.88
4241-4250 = 4241.53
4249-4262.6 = 4249.35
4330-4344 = 4336.33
